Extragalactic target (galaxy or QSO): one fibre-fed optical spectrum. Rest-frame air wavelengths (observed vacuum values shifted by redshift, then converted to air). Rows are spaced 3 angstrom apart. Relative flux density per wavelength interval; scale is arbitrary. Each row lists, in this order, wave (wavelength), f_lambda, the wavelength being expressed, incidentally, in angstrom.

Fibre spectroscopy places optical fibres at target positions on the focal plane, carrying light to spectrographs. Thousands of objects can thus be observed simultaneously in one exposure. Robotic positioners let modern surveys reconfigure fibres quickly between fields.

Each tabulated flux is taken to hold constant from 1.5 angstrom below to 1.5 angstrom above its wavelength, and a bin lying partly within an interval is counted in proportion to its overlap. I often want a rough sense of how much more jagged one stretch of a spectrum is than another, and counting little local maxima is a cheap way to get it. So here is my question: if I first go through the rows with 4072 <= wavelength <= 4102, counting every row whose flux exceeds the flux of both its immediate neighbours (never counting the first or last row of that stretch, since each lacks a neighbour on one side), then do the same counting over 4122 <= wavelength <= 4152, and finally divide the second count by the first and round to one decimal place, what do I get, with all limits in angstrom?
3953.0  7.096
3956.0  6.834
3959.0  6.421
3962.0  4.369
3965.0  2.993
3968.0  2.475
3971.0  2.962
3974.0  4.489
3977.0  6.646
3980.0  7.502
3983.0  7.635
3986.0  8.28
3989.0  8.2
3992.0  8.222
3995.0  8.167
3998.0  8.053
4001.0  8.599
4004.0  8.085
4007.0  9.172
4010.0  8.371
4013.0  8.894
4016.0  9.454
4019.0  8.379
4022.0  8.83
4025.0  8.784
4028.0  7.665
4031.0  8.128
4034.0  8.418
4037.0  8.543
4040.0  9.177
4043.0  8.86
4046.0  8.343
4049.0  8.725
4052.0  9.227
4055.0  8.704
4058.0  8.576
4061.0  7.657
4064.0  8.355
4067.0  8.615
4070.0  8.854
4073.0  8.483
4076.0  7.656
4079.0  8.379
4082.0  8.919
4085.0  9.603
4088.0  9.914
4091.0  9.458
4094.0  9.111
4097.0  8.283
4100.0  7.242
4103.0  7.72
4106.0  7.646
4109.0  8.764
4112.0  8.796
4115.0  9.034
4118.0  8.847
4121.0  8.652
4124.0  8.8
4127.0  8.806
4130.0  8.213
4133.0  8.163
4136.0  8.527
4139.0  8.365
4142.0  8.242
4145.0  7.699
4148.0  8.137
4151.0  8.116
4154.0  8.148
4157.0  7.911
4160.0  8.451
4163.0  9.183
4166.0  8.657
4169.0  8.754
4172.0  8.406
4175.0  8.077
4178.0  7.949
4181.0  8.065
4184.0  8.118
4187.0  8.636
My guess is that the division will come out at 3.0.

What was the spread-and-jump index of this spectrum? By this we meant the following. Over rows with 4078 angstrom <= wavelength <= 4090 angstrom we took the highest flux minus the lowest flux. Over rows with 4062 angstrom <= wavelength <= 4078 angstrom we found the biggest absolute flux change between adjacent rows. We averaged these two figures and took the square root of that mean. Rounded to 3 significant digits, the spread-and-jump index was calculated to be 1.09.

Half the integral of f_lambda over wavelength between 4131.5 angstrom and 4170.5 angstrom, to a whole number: 163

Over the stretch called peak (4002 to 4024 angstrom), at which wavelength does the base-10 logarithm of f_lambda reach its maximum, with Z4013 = 4016.0 angstrom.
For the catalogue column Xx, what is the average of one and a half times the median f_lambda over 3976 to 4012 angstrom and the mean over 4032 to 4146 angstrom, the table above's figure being 10.42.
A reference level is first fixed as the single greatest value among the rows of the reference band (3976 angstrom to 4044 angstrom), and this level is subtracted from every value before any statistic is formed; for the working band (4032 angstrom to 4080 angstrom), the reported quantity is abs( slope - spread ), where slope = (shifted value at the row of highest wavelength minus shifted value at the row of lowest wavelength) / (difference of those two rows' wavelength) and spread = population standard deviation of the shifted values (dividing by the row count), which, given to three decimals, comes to 0.421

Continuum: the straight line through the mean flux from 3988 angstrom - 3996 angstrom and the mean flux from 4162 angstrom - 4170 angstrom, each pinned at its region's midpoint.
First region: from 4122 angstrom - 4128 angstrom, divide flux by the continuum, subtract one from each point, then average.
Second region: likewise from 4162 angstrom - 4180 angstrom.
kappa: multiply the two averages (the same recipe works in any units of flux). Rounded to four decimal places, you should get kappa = -0.0005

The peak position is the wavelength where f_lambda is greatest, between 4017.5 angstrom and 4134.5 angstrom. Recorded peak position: 4088.0 angstrom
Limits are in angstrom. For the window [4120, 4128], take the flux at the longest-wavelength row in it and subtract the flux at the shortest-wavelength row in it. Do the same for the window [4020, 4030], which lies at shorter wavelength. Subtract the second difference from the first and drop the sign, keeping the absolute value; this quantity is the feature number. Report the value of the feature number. 1.3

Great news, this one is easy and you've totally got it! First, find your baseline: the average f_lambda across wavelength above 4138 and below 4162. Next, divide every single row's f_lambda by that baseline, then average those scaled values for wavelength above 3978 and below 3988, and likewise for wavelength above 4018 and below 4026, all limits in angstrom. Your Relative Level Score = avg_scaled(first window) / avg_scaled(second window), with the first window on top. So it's 0.90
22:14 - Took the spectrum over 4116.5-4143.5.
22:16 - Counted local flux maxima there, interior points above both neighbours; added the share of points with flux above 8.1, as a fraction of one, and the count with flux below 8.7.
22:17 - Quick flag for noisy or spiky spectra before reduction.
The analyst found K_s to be 9.0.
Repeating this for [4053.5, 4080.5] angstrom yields 8.8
